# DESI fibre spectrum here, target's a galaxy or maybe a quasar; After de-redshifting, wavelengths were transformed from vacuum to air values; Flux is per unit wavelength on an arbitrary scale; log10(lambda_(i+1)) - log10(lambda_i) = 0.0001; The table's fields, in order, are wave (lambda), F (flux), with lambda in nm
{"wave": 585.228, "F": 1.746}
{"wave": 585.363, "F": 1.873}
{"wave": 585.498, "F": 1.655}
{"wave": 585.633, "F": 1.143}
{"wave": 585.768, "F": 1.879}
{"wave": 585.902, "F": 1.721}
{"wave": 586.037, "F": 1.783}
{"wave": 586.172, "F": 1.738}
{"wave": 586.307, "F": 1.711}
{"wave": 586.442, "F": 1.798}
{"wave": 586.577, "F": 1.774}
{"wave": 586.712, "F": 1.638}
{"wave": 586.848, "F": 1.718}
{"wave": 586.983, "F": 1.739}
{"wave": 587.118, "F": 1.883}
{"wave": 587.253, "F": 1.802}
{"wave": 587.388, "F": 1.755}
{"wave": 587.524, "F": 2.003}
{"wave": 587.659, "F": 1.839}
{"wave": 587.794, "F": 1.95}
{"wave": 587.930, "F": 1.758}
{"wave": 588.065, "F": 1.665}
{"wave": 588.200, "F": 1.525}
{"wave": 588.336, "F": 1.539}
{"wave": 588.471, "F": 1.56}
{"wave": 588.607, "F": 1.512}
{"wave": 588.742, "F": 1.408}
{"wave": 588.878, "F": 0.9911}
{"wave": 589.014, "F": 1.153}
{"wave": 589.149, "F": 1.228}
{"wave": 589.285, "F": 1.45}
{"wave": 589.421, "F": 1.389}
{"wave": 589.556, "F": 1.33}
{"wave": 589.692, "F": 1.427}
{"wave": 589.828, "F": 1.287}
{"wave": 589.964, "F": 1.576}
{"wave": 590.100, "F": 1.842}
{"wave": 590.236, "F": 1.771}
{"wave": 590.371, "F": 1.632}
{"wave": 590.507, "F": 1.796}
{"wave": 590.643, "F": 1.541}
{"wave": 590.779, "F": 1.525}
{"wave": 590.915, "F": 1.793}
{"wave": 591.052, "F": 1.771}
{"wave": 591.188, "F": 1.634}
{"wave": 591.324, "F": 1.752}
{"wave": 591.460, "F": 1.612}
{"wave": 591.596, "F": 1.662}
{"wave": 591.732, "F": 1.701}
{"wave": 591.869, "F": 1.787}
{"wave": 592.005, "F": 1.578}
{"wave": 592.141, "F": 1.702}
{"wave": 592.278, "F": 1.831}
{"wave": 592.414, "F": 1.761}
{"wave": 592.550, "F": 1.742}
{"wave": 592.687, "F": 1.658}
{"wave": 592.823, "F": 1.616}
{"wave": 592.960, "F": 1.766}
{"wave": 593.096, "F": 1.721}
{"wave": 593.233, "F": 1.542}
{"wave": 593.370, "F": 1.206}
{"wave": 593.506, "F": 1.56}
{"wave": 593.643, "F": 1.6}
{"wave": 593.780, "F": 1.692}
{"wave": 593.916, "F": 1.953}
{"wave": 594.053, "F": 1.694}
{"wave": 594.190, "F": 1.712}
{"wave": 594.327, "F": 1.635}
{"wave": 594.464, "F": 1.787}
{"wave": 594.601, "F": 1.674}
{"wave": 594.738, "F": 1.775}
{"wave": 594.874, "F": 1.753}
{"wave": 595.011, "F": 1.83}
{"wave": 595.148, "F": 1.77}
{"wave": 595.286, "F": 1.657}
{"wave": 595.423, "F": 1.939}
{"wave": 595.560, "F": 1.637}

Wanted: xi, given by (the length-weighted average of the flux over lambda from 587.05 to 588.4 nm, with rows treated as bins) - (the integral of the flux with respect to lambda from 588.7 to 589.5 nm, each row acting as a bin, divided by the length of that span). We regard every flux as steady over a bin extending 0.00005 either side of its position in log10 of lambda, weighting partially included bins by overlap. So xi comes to 0.51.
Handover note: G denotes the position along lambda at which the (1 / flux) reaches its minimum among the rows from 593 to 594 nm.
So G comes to 593.916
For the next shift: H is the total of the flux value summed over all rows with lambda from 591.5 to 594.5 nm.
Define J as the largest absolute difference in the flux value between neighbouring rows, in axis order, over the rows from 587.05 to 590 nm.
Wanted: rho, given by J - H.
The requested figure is -36.5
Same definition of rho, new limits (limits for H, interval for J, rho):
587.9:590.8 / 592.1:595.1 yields -32.6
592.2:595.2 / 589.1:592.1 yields -37.0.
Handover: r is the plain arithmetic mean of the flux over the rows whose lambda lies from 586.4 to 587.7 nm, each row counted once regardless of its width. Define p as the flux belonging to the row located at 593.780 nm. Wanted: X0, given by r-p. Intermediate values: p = 1.692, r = 1.79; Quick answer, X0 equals 0.10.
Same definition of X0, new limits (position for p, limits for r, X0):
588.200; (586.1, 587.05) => 0.21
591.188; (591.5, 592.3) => 0.08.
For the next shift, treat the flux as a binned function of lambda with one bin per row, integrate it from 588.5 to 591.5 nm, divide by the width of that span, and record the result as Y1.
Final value 1.52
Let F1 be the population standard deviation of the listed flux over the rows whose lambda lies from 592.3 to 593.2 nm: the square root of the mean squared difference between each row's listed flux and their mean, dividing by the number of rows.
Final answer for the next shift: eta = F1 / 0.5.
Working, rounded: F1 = 0.06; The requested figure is 0.11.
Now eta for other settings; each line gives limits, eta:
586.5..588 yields 0.20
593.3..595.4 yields 0.32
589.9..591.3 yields 0.23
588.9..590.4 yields 0.42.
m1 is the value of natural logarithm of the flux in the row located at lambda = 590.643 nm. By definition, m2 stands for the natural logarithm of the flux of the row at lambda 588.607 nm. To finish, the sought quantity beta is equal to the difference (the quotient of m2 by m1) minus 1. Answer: -0.04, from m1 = 0.43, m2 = 0.41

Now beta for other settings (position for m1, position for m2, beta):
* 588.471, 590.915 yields 0.31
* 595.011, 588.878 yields -1.01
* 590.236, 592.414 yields -0.01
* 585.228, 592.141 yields -0.05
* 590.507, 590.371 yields -0.16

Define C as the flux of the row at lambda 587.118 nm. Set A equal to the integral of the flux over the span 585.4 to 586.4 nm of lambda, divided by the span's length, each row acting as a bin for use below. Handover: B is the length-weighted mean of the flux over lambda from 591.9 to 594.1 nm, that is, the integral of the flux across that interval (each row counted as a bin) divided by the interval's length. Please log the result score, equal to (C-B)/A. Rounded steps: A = 1.67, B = 1.67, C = 1.883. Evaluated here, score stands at 0.13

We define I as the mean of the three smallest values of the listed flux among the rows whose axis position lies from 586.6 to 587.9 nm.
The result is 1.7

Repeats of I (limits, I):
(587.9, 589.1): 1.2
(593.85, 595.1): 1.7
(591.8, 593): 1.6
